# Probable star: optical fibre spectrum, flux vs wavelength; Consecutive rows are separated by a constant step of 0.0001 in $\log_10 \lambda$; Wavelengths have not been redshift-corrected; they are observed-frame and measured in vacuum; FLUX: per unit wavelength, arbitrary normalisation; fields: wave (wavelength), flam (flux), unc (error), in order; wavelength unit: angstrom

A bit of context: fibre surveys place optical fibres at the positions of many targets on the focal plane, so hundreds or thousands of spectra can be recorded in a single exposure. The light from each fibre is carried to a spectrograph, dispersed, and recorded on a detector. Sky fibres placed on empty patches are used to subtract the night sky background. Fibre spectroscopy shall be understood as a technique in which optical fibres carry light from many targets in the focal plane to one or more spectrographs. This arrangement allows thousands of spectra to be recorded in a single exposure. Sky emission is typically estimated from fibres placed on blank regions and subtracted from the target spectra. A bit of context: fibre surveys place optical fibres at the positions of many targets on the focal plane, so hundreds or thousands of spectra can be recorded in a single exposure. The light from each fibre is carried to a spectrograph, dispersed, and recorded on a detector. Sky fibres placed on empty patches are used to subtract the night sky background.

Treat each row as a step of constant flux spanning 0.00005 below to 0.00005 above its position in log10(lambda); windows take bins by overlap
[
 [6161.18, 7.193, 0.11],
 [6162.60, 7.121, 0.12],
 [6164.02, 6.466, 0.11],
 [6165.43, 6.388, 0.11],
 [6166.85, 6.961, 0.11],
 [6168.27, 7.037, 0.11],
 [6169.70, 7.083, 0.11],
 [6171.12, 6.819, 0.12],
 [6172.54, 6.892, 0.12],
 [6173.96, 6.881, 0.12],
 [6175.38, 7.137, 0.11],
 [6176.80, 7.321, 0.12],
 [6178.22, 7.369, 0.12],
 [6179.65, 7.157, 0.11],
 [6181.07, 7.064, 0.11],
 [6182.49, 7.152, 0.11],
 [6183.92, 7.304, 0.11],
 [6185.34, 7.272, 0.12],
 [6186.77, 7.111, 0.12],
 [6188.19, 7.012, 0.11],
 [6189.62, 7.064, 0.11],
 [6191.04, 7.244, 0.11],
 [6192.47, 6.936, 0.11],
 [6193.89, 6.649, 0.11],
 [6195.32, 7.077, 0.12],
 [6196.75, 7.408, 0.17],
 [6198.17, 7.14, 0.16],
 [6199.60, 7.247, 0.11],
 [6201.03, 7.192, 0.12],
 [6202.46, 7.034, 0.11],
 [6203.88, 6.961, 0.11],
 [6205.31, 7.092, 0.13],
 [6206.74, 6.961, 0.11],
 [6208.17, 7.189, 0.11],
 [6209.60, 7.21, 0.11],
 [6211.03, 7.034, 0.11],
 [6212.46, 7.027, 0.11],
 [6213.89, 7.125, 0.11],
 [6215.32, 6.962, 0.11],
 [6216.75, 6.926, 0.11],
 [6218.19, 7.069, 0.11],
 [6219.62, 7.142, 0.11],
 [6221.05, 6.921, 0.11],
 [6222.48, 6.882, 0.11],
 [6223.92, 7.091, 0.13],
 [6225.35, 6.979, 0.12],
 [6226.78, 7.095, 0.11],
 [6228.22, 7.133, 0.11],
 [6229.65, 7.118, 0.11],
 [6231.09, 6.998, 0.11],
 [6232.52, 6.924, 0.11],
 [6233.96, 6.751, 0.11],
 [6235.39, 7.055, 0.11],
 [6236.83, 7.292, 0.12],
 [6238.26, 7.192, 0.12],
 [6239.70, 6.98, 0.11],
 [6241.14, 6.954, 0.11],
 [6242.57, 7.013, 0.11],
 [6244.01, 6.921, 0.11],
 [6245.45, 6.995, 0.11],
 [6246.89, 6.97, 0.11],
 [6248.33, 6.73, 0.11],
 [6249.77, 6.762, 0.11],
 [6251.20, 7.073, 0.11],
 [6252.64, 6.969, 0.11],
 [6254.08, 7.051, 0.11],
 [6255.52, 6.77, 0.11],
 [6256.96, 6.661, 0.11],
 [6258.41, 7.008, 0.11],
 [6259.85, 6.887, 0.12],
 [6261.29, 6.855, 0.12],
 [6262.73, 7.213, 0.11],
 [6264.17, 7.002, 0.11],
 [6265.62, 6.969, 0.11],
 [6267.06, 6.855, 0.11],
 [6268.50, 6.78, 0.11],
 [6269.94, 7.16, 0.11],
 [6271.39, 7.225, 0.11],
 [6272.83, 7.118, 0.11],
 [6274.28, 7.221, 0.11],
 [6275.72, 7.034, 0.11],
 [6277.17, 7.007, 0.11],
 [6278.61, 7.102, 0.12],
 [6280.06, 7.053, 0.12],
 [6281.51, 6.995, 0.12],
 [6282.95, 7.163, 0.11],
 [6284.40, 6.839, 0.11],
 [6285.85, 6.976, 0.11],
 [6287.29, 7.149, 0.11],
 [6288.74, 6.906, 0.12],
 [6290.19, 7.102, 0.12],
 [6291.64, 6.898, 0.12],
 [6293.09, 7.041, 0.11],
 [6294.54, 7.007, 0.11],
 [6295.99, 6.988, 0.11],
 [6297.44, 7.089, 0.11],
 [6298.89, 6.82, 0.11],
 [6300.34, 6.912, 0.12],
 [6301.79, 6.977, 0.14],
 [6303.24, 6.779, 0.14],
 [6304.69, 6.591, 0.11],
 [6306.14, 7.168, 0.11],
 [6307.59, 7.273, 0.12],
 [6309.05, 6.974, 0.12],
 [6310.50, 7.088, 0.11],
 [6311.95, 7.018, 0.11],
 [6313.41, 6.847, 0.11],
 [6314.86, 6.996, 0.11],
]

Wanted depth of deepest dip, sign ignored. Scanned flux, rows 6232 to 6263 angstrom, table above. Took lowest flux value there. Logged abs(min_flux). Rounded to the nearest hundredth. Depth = 6.66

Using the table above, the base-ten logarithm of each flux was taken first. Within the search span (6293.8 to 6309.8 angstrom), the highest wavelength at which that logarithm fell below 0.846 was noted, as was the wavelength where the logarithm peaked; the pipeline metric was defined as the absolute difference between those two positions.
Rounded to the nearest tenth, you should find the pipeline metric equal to 1.5 angstrom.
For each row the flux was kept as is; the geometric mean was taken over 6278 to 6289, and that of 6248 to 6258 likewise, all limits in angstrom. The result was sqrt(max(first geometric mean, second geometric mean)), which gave 2.65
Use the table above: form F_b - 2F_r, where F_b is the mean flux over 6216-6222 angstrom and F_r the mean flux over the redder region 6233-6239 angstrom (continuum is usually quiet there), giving -7.1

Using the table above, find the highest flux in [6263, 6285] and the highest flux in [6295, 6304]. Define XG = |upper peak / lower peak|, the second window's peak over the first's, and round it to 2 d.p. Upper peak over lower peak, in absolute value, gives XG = 0.98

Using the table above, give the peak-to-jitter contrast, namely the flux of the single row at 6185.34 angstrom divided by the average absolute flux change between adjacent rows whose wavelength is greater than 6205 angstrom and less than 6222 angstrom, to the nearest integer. 62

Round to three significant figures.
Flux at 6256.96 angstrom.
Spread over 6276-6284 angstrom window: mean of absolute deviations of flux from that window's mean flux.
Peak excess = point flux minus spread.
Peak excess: 6.61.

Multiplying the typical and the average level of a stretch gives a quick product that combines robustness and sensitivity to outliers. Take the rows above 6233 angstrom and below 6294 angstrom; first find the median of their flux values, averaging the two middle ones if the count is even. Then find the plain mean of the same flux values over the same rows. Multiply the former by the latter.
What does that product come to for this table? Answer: 48.9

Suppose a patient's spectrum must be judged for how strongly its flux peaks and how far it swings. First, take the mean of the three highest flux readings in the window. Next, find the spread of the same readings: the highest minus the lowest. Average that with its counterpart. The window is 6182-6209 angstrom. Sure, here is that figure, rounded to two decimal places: 4.04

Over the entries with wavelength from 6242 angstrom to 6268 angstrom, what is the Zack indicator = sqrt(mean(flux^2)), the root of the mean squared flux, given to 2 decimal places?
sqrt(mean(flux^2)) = 6.93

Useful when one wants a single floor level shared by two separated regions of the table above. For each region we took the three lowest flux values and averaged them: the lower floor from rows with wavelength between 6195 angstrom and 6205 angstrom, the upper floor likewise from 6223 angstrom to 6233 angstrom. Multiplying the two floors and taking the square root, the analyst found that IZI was 7.00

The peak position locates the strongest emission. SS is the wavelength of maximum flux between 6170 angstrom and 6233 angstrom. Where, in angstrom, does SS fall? 6196.75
